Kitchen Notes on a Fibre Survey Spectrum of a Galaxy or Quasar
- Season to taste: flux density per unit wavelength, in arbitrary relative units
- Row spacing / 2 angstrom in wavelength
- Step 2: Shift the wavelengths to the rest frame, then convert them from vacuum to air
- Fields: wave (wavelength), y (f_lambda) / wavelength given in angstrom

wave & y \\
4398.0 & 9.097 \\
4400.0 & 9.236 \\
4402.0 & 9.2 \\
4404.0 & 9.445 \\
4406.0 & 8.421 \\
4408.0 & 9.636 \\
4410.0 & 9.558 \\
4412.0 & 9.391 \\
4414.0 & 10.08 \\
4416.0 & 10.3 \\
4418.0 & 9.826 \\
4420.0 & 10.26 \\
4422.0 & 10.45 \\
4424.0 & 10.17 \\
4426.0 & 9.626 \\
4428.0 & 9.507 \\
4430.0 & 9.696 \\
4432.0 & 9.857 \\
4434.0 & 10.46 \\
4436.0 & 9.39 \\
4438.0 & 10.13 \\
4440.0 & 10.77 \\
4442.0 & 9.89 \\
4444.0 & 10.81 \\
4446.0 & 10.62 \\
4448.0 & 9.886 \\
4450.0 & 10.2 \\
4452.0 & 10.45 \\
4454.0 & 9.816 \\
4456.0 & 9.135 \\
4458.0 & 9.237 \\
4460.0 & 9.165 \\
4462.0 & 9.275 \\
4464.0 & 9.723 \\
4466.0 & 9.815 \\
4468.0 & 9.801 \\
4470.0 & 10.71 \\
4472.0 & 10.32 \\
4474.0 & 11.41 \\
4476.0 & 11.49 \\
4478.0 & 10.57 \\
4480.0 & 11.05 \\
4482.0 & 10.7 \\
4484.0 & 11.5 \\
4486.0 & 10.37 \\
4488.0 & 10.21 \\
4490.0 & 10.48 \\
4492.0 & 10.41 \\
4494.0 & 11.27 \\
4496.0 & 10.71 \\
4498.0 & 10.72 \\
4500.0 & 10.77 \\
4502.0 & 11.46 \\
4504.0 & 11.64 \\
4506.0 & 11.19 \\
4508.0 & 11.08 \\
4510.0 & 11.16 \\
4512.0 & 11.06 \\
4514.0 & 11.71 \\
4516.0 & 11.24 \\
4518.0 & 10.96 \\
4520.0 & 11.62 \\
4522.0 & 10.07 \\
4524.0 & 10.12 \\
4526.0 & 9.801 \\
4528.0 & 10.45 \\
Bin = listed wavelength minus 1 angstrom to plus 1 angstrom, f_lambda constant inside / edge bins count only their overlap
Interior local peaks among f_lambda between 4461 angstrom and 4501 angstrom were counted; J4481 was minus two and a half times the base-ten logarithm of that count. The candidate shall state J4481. -2.11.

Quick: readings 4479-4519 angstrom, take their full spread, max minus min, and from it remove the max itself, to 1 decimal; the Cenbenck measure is -10.2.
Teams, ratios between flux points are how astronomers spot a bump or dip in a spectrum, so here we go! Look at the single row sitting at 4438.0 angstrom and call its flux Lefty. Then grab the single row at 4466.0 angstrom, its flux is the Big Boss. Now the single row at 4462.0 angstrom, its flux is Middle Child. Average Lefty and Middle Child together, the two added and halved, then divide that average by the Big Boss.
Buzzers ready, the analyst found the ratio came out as 0.989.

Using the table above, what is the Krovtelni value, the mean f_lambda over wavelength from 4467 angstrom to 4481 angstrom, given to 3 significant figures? 10.8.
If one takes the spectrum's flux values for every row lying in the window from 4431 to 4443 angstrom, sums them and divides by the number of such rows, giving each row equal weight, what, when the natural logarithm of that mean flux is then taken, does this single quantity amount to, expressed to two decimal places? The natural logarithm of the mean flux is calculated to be 2.31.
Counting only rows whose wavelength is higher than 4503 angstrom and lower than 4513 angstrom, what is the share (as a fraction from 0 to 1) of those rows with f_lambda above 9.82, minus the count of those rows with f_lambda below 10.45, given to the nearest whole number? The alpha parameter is 1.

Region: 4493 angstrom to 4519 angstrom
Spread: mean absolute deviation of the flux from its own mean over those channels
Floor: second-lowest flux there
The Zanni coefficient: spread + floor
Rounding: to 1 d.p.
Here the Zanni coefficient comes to 11.0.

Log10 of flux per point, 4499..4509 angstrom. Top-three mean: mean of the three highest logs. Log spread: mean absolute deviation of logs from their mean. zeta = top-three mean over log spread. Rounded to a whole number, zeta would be 106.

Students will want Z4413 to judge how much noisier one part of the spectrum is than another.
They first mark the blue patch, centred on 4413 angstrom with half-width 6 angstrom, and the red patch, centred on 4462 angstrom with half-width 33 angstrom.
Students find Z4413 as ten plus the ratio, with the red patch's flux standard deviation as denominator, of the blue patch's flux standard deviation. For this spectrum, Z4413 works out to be 10.5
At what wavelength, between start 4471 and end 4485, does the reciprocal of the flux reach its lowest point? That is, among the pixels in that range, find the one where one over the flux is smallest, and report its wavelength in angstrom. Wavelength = 4484.0 angstrom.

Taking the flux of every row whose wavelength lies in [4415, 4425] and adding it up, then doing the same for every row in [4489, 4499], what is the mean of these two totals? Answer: 52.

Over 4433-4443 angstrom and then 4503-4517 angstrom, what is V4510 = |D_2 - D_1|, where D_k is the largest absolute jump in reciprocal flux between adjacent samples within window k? 0.0059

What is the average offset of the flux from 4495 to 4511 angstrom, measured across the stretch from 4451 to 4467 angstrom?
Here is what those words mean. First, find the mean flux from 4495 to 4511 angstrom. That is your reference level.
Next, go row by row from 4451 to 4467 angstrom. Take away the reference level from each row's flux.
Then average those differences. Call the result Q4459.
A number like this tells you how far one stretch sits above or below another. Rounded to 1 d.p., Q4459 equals -1.5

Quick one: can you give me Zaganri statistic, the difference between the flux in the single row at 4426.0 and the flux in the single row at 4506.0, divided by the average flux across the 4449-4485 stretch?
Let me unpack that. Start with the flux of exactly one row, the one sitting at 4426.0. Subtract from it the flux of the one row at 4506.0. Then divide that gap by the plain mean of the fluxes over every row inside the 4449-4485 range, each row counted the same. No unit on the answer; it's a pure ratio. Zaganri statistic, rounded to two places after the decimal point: -0.15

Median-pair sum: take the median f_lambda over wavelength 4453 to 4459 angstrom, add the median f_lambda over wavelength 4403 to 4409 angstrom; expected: 18.7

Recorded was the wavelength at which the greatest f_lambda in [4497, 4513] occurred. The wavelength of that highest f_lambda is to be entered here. 4504.0 angstrom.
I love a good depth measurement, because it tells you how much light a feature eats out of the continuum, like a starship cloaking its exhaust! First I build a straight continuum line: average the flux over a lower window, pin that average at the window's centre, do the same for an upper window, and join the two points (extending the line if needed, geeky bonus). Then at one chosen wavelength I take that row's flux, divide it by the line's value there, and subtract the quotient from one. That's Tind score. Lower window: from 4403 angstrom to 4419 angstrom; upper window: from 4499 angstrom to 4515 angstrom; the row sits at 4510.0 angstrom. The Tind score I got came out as 0.013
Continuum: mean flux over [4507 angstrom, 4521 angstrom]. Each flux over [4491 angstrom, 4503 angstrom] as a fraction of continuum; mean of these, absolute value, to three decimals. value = 0.967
